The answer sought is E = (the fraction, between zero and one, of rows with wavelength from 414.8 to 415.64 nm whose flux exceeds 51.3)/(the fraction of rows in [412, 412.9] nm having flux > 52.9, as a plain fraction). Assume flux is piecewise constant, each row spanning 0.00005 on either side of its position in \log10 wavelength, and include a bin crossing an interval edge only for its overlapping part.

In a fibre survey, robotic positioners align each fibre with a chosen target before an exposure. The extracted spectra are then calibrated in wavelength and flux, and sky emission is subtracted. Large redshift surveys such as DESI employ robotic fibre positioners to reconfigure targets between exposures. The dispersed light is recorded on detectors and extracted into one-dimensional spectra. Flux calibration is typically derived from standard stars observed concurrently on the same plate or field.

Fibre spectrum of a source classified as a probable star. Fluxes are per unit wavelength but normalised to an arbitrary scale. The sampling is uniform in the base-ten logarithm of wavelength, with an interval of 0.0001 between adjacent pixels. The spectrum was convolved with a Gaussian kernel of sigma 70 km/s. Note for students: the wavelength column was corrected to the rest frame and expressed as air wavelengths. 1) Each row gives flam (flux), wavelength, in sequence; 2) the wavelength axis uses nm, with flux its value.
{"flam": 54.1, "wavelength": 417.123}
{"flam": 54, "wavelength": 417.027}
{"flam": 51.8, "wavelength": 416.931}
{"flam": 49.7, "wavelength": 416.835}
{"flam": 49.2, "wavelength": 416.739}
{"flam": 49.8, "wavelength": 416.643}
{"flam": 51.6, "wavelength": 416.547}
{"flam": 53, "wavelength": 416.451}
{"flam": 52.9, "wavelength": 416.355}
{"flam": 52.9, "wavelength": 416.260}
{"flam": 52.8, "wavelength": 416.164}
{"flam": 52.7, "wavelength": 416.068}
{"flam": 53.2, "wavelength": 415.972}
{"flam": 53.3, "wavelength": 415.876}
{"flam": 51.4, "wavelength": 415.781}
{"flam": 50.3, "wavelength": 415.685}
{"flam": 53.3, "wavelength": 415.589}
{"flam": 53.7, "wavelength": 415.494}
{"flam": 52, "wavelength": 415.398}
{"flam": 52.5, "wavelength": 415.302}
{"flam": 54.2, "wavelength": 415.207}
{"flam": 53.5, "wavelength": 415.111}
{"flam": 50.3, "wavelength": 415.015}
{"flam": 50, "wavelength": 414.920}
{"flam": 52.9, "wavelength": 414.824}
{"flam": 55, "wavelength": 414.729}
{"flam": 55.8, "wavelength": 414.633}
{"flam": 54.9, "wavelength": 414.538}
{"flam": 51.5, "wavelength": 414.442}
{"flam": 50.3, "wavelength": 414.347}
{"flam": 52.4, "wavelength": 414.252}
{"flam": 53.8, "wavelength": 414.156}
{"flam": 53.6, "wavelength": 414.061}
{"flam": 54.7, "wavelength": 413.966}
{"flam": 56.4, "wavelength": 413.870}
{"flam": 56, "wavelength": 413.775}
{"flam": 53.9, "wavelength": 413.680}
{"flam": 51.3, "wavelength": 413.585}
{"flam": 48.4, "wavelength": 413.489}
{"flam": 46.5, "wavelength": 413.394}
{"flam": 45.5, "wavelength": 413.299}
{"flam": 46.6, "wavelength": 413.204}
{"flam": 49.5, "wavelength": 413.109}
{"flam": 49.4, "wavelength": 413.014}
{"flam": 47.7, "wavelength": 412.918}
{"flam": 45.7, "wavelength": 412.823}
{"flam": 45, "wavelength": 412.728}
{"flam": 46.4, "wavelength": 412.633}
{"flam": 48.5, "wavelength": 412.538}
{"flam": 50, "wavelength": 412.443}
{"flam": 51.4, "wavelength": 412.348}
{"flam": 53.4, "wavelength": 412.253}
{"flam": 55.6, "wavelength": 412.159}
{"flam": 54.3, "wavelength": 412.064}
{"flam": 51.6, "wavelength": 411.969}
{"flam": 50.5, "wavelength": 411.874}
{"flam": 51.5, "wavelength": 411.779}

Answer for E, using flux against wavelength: 2.3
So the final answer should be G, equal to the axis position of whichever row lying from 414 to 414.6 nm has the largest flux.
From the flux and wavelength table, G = 414.538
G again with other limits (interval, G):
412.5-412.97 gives 412.538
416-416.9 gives 416.451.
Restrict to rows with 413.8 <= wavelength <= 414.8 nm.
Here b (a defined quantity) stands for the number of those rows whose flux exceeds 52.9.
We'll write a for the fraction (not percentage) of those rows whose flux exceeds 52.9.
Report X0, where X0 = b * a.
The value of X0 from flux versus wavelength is 4.9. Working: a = 0.70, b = 7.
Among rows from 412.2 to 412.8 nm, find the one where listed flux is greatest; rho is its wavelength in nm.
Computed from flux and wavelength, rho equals 412.253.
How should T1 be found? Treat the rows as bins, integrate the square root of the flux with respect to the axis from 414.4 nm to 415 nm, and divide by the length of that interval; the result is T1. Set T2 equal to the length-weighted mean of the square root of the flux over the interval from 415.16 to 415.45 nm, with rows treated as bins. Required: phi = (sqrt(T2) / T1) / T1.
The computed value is 0.0507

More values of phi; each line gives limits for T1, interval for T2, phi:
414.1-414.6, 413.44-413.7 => 0.0506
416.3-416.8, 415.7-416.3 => 0.0524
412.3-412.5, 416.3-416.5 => 0.0535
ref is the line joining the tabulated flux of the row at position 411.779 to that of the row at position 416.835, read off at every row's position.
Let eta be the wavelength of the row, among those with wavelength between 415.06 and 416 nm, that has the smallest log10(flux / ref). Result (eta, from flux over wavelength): 415.685 nm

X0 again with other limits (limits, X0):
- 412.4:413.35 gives 0.0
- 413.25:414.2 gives 3.6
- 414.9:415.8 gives 1.6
